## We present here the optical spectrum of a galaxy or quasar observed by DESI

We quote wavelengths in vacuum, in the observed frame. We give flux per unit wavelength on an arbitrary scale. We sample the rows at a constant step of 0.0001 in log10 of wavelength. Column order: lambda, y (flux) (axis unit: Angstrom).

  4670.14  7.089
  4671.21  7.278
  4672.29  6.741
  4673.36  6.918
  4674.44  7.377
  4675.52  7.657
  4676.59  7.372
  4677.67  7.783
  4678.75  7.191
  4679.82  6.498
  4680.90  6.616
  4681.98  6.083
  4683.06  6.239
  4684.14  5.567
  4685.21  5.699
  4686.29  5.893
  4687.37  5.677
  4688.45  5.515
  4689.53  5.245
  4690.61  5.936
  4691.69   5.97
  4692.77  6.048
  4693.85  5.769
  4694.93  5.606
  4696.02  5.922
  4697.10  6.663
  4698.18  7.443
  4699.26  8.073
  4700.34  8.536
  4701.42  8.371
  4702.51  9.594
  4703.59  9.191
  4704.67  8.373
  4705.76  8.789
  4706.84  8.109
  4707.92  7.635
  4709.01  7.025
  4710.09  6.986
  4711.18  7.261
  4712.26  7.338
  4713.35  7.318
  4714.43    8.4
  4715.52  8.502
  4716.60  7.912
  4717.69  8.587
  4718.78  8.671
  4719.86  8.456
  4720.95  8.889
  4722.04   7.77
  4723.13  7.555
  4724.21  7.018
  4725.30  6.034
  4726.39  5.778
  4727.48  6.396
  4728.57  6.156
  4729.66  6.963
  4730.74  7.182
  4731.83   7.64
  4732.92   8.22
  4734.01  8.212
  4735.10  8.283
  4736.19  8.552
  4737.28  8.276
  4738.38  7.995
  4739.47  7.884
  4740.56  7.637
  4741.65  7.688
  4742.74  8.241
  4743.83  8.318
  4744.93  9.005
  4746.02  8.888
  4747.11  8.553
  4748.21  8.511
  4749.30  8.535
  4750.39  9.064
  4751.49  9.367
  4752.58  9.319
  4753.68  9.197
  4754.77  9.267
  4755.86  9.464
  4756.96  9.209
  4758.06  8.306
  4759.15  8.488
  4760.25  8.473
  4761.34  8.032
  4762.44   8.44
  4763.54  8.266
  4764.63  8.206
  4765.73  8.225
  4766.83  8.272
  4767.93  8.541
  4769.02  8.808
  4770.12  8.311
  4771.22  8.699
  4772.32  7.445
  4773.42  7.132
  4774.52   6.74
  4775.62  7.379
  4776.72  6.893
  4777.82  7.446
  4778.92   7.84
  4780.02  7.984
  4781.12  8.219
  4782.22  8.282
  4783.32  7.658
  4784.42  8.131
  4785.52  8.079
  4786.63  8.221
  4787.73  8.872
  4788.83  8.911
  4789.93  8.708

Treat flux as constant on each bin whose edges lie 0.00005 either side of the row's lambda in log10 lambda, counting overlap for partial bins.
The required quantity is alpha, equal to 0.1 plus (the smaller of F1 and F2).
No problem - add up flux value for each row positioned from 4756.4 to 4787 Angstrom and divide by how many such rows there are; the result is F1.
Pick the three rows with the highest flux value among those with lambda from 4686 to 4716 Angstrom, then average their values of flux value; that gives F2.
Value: 8.2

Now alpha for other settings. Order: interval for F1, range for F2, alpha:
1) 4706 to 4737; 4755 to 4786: 7.7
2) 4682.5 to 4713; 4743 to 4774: 7.0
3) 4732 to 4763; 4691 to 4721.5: 8.7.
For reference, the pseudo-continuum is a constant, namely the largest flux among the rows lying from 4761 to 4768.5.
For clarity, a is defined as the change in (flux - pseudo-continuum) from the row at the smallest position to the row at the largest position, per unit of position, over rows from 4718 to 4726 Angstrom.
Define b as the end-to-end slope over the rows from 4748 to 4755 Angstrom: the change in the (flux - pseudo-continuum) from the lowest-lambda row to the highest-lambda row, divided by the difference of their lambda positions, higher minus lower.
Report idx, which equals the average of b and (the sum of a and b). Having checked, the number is -0.09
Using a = -0.40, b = 0.12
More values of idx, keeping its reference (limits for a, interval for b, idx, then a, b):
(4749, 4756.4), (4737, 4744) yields 0.08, 0.14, 0.01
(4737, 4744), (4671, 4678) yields 0.08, 0.01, 0.08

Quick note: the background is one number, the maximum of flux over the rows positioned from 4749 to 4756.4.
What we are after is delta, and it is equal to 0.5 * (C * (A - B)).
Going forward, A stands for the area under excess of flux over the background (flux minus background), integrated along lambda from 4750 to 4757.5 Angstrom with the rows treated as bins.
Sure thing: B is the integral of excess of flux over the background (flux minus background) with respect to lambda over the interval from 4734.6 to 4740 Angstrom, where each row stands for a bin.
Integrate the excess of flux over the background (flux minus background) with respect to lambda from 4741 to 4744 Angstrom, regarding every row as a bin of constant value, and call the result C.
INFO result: -12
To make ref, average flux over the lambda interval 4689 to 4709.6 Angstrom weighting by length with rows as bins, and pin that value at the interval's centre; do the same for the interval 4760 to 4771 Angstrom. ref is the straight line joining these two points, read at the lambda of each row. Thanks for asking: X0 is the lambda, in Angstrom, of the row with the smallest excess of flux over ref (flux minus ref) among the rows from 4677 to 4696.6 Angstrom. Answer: 4689.53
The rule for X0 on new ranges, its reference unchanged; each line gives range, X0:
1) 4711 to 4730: 4726.39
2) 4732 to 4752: 4740.56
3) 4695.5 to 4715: 4696.02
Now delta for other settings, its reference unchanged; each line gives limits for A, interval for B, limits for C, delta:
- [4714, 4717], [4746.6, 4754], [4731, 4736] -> -1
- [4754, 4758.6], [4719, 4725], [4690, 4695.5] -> -75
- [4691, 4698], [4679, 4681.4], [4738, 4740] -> 26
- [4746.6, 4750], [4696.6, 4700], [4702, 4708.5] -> -10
